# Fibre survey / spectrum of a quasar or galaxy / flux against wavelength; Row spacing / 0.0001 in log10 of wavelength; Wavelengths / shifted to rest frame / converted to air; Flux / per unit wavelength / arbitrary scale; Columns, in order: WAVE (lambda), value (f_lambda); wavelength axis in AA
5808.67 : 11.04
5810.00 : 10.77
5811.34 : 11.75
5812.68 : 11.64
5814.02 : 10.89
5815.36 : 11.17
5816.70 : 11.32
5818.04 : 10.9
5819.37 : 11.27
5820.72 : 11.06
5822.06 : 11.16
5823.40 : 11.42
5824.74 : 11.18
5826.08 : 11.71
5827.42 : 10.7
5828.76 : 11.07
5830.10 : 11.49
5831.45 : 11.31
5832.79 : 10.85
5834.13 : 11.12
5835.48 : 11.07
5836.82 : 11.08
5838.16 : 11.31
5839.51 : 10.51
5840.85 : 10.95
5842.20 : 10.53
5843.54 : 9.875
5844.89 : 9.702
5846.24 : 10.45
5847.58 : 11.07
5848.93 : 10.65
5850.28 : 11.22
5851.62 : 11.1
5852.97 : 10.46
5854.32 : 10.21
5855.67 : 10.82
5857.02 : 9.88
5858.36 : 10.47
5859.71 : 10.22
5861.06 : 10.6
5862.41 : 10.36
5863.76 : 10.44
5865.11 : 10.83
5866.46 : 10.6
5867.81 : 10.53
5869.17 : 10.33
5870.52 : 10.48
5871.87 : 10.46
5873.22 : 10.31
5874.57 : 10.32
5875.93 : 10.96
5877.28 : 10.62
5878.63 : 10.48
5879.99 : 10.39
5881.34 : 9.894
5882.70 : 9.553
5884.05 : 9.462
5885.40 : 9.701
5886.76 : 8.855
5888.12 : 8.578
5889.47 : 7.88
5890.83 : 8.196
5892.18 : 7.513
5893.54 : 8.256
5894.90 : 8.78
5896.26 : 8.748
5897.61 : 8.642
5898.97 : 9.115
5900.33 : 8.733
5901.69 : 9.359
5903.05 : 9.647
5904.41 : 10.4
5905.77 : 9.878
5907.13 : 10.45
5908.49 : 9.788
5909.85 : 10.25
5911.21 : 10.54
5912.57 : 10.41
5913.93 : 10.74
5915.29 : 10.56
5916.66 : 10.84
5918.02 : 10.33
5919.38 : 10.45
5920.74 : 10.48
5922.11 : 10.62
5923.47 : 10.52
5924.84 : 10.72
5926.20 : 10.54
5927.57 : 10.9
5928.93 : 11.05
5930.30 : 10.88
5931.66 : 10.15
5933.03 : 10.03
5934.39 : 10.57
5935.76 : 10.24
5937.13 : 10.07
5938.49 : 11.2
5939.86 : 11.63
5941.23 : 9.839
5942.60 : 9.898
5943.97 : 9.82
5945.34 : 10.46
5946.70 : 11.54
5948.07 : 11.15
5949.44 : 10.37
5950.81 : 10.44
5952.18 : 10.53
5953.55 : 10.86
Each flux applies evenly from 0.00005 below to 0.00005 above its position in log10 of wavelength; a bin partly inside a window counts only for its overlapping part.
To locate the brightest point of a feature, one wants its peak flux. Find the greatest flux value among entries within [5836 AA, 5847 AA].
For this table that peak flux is 11.31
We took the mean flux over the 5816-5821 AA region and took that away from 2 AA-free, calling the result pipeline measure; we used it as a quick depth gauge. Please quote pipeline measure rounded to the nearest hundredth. -9.14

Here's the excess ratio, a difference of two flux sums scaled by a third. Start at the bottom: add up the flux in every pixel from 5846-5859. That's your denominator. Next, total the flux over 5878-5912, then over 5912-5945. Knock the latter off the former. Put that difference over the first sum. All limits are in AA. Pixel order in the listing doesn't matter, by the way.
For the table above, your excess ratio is -0.18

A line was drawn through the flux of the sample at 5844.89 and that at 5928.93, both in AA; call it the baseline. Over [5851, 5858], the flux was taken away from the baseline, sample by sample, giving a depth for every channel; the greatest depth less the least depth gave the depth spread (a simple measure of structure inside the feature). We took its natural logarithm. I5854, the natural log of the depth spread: 0.27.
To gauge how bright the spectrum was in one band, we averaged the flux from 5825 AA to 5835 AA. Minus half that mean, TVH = -5.59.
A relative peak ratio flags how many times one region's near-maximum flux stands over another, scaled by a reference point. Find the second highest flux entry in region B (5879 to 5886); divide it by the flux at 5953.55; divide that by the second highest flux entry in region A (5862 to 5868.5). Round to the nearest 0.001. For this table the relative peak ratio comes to 0.086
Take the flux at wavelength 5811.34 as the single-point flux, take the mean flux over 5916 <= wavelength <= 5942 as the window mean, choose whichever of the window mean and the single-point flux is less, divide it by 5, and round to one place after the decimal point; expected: 2.1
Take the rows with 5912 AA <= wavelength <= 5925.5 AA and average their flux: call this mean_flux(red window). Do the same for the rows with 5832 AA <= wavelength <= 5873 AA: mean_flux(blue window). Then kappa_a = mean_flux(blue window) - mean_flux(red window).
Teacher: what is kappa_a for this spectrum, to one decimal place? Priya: 0.0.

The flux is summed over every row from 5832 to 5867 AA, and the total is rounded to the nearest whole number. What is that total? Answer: 276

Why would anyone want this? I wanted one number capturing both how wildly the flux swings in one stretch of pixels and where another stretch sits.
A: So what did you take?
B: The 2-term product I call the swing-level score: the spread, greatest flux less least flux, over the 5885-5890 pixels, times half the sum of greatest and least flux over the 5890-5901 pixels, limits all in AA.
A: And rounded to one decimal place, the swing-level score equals 15.1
